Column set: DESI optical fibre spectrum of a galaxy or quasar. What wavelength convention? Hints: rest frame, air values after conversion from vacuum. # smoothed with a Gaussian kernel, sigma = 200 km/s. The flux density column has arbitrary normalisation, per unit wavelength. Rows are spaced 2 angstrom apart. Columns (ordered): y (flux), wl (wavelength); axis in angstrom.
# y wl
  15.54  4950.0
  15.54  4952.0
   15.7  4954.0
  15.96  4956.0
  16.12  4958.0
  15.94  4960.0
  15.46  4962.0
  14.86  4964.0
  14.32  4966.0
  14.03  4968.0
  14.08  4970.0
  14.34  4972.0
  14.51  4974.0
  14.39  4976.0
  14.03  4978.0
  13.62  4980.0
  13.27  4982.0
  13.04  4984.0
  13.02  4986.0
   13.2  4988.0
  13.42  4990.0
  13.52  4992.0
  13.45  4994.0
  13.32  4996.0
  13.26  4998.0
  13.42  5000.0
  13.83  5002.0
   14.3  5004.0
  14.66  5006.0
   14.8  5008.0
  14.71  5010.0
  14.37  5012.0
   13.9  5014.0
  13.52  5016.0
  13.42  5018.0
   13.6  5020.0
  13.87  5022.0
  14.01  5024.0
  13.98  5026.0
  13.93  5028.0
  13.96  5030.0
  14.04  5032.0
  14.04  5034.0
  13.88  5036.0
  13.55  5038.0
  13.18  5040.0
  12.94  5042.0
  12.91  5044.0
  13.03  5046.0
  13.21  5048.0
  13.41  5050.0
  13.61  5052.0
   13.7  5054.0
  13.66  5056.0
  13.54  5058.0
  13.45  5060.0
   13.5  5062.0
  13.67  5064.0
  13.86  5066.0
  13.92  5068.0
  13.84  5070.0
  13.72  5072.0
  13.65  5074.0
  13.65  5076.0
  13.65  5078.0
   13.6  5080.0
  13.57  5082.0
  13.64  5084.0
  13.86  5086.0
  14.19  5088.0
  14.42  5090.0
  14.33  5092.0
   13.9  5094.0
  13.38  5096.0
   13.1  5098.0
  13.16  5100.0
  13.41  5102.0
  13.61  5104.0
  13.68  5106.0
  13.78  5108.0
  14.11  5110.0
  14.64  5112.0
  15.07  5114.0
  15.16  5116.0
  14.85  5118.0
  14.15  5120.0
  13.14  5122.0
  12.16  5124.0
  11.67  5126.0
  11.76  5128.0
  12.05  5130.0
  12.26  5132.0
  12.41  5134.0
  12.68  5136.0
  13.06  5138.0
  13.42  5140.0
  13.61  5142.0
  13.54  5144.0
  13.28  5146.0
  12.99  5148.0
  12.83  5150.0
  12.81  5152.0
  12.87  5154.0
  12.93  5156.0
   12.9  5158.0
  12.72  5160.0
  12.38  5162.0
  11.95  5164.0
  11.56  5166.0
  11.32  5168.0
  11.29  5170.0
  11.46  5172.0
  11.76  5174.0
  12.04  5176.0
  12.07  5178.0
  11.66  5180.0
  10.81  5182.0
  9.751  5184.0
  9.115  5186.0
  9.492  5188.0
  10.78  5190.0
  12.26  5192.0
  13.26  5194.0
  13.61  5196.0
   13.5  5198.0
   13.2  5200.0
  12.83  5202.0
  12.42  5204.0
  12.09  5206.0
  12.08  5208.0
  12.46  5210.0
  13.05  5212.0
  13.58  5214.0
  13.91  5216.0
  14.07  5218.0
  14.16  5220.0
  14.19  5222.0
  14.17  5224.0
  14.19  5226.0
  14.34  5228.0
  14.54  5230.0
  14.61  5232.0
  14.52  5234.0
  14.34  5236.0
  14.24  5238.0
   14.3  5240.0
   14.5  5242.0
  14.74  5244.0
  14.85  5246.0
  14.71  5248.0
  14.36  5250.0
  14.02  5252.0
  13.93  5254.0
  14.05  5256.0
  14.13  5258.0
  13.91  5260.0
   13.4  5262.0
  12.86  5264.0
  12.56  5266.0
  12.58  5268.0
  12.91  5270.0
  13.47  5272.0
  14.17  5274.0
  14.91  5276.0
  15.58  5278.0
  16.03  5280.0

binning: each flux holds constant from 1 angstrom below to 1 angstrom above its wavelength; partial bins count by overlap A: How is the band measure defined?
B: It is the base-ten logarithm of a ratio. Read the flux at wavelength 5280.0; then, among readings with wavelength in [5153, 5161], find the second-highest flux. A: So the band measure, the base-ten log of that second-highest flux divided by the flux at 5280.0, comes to -0.09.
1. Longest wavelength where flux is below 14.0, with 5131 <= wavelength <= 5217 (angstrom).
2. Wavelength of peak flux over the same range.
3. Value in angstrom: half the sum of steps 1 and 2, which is 5216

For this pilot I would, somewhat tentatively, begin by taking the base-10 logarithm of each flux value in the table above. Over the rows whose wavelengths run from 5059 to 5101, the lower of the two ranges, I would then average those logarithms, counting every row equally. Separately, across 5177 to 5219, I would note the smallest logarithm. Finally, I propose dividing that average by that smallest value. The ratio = 1.18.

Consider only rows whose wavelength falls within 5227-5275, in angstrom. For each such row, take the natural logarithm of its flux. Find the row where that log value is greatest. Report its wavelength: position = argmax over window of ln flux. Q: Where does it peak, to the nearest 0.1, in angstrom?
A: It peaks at 5246.0 angstrom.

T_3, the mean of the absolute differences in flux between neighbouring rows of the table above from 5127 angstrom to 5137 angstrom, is 0.23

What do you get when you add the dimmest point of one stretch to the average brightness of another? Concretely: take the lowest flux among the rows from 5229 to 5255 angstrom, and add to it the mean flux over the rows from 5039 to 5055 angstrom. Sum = 27.2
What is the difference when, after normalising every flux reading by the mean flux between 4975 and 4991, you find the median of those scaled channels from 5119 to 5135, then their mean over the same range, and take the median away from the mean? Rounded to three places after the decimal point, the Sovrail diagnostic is 0.018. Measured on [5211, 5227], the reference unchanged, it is -0.015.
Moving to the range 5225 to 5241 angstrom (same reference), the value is 0.003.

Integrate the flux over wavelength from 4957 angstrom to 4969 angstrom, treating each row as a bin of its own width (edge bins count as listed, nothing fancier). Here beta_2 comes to 181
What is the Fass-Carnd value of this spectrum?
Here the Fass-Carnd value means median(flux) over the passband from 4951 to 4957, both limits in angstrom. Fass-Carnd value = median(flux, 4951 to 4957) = 15.7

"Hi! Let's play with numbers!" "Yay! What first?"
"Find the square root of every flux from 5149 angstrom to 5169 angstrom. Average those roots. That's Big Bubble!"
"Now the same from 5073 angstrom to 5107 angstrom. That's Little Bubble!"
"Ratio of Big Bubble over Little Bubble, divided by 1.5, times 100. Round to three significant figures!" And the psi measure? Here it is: 63.5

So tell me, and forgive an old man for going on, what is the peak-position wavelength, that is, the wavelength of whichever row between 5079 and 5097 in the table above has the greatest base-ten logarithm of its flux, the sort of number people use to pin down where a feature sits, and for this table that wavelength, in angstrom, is 5090.0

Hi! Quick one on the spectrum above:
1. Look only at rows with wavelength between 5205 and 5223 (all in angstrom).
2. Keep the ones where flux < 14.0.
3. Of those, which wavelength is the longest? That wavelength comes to 5216.0 angstrom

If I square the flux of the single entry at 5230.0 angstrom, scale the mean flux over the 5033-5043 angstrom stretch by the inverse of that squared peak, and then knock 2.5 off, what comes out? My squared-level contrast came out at -2.44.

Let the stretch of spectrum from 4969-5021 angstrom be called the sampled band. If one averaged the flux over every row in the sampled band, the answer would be 13.8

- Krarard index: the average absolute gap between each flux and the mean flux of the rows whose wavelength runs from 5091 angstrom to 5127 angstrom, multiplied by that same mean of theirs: 10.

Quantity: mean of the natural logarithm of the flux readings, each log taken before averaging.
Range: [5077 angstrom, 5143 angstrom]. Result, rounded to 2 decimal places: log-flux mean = 2.60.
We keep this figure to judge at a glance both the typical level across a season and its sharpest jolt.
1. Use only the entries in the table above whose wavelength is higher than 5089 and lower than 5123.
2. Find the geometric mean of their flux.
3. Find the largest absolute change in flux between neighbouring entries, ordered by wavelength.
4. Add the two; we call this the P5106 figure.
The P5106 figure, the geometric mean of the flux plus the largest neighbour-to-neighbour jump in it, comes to 15.0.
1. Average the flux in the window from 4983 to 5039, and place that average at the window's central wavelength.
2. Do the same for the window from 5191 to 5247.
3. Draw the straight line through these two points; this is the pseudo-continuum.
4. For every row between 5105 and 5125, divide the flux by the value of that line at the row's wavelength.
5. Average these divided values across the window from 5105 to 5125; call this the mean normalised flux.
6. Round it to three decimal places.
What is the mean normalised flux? 1.024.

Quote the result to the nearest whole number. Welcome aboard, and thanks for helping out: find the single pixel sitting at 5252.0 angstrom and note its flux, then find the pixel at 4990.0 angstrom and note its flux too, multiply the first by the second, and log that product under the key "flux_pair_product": 188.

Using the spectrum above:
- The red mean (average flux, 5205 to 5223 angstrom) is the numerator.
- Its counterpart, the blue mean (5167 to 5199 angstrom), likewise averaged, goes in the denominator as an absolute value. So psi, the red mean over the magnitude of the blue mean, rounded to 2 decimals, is 1.15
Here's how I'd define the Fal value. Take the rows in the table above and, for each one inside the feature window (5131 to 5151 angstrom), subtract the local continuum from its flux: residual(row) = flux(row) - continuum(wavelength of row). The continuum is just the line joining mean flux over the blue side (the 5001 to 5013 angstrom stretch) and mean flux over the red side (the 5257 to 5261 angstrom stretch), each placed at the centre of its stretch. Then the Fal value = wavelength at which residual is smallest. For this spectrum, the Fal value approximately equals 5132.0 angstrom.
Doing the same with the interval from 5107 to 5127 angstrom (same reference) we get 5126.0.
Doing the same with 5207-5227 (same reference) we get 5208.0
